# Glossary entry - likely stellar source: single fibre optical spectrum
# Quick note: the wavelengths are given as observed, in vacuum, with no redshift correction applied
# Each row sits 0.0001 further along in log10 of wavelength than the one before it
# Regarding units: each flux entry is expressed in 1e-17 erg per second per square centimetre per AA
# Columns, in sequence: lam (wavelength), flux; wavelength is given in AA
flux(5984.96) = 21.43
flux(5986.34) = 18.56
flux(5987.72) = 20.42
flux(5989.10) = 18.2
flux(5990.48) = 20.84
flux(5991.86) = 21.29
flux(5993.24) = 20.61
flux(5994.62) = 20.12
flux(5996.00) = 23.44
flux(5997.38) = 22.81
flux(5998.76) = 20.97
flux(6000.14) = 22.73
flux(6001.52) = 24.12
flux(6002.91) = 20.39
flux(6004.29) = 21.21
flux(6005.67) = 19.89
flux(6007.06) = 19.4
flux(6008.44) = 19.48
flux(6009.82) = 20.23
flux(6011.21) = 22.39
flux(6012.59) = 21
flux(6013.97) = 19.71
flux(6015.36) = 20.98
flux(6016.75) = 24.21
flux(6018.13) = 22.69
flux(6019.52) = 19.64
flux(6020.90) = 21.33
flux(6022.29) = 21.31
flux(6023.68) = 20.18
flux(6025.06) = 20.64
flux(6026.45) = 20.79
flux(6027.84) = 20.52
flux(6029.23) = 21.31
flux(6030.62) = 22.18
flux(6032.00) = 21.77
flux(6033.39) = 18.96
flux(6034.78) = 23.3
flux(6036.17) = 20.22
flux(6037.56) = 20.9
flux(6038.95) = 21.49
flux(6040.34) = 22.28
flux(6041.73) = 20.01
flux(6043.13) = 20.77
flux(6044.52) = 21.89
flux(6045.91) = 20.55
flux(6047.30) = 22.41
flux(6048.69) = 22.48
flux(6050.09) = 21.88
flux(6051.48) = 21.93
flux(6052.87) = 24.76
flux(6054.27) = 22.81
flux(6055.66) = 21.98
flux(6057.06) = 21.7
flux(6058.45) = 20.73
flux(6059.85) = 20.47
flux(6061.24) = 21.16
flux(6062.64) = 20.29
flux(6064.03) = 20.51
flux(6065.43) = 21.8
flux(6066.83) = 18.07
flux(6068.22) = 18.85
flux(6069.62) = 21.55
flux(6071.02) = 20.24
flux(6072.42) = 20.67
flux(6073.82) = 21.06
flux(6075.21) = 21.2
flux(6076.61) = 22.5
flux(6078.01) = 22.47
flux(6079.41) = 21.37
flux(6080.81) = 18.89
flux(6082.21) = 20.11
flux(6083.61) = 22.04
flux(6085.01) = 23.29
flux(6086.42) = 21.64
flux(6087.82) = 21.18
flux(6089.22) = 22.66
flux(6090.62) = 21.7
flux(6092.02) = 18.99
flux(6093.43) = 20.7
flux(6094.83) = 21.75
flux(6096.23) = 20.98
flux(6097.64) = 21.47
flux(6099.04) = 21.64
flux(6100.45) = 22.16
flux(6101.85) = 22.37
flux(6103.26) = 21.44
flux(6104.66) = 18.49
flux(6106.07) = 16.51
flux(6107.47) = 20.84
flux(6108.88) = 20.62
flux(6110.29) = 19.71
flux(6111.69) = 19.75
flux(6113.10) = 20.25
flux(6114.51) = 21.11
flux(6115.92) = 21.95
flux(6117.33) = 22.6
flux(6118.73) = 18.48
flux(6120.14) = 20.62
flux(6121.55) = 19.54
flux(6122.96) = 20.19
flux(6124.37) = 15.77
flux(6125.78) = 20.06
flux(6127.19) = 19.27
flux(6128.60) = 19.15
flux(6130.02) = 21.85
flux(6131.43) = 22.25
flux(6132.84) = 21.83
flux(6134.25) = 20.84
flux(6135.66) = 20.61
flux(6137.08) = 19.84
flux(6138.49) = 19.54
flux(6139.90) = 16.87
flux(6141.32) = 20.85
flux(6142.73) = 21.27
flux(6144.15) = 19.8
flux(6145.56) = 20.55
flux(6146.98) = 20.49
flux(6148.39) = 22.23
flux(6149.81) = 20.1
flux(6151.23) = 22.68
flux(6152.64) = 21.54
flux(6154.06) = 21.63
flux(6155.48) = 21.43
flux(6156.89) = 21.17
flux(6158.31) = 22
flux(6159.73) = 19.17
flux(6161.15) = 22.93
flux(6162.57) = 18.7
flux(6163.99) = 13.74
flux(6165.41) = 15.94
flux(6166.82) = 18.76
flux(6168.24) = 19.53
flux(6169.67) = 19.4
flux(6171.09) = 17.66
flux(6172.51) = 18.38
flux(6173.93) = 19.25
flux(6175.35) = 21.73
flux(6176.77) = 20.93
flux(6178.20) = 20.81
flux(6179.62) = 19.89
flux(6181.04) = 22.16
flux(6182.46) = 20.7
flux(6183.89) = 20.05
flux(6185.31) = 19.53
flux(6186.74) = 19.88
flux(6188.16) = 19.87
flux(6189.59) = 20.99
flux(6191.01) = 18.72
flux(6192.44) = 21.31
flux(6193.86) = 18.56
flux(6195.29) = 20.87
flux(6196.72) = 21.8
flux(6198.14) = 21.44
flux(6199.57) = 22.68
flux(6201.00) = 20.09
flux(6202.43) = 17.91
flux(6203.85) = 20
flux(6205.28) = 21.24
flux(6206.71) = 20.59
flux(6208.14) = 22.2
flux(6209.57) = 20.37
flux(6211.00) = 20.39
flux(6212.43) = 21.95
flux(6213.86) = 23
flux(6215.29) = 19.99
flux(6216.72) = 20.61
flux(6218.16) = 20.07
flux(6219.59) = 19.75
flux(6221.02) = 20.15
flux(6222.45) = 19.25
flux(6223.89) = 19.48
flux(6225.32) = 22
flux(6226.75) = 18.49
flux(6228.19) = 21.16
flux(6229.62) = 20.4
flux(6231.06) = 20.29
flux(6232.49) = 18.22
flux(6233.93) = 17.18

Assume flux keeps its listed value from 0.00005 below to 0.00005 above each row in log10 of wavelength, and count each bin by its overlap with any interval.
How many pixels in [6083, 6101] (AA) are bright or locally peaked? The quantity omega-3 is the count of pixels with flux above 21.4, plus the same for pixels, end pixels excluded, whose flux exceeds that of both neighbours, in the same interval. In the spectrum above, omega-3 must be 12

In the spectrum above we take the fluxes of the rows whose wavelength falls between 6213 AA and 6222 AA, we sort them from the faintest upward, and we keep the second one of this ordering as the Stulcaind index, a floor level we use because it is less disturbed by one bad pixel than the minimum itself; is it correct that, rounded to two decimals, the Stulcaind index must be 19.99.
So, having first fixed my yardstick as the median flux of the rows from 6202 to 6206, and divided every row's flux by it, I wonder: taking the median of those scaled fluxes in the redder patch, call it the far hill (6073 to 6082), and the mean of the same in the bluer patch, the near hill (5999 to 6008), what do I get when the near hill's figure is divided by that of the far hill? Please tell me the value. 1.00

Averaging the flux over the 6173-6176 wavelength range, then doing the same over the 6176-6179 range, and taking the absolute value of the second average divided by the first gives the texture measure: 1.02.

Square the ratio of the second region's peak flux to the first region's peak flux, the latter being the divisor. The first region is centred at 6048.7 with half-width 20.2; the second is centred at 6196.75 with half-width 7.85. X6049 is 0.84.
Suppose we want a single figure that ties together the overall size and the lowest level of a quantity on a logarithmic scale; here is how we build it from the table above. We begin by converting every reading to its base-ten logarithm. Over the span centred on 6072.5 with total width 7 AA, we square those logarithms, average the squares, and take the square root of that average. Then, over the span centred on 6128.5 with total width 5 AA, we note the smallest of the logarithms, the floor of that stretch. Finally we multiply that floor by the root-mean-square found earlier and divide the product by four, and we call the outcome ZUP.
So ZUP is 0.423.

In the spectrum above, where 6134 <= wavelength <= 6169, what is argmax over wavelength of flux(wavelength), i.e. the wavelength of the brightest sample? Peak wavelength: 6161.15 AA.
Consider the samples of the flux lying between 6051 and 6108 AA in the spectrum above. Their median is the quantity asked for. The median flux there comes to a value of 21.4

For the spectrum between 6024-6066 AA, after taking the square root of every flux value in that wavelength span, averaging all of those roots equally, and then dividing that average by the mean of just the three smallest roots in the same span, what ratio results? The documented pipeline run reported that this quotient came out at 1.04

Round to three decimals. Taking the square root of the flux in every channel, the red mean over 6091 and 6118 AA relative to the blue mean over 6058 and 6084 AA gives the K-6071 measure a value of 0.999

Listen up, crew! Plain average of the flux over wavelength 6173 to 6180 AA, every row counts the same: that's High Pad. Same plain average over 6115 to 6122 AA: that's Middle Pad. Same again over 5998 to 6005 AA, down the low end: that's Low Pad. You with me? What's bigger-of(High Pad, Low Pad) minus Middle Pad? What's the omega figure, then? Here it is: 1.2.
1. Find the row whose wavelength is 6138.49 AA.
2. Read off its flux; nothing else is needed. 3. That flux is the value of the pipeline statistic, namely 19.54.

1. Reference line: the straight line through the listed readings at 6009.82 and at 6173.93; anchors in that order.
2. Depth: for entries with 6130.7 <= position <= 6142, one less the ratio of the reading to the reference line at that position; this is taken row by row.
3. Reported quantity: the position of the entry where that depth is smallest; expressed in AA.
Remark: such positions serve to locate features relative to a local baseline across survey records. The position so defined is 6131.43 AA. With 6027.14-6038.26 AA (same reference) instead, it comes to 6034.78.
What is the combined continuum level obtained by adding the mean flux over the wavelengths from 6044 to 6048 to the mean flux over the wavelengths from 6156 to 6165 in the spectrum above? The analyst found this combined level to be 41.2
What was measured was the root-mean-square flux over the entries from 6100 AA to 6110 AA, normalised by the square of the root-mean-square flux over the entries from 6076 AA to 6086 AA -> 0.0439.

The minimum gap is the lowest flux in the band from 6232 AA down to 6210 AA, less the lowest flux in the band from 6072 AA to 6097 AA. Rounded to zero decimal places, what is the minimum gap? 0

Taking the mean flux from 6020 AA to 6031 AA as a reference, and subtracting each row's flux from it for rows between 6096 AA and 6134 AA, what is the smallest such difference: -1.6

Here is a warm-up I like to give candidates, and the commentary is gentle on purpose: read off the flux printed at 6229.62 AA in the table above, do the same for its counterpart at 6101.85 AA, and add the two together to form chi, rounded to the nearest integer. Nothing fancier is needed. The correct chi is 43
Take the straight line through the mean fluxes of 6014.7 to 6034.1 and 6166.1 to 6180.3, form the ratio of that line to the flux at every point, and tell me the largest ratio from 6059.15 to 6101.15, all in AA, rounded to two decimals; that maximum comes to 1.15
